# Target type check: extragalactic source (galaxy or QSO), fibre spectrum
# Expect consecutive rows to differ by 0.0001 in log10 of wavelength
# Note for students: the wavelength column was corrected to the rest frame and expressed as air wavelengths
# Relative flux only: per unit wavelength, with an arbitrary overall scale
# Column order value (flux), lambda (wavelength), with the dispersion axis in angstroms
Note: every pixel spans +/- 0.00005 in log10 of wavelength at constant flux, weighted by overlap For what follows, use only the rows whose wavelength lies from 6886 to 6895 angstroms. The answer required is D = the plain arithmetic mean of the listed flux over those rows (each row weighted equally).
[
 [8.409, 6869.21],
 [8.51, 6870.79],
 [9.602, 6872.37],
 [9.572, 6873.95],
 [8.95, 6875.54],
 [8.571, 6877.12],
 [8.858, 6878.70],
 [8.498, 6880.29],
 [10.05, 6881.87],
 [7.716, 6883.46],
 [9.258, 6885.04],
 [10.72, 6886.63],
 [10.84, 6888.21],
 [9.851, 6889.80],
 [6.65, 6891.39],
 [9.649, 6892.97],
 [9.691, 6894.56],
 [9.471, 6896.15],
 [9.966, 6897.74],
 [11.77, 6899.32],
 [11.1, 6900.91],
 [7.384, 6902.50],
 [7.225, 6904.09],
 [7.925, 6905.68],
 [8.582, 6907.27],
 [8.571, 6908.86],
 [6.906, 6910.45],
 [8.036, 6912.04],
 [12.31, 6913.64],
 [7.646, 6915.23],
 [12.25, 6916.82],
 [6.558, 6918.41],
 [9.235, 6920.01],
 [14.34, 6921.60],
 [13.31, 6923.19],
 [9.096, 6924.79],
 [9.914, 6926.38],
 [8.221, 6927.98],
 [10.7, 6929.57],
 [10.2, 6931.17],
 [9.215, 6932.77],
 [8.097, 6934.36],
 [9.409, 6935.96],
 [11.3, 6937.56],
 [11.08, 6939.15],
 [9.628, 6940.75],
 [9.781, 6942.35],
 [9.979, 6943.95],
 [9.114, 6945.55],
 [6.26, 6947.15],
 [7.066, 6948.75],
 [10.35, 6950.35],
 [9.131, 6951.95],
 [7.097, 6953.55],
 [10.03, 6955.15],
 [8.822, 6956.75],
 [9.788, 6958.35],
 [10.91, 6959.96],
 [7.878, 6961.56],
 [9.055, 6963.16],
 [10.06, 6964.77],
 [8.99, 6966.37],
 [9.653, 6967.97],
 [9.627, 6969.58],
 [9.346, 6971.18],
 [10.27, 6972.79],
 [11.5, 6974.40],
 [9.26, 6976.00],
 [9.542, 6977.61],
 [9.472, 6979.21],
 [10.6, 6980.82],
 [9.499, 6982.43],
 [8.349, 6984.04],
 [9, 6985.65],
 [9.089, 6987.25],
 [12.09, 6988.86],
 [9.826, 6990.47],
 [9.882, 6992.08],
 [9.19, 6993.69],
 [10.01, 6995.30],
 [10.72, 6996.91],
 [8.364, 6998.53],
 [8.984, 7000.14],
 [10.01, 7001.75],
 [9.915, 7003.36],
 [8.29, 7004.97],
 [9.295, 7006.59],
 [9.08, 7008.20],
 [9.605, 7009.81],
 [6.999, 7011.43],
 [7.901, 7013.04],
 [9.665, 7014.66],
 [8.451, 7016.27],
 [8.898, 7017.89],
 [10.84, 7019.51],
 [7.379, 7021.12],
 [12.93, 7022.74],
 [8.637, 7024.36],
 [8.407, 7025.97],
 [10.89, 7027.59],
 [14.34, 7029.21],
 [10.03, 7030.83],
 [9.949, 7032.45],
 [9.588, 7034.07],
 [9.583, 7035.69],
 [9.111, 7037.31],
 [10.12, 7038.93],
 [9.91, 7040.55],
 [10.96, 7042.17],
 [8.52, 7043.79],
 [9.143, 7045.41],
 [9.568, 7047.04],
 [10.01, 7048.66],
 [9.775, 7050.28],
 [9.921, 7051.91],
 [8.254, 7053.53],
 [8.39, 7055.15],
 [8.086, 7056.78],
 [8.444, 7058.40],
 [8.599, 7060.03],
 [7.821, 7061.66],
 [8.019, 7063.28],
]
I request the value 9.6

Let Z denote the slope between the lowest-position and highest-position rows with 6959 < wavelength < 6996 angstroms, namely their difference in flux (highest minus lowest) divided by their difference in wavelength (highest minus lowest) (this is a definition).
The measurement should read -0.025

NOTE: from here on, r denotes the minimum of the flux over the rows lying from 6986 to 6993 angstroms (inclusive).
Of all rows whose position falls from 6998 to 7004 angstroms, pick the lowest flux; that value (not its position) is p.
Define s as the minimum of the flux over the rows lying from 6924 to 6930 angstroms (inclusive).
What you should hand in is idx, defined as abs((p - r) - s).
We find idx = 8.9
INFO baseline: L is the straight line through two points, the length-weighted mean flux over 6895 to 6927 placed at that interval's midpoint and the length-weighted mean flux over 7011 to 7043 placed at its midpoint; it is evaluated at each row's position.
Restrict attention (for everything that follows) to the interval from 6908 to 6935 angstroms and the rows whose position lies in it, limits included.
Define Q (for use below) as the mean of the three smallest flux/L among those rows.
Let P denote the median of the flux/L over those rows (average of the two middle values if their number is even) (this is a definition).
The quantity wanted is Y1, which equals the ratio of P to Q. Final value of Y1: 1.31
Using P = 0.958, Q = 0.73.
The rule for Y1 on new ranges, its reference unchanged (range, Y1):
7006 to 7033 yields 1.25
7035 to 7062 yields 1.14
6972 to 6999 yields 1.12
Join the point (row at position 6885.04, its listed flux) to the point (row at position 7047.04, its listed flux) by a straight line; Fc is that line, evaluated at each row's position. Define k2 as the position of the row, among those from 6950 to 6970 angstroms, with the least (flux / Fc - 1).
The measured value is 6953.55 angstroms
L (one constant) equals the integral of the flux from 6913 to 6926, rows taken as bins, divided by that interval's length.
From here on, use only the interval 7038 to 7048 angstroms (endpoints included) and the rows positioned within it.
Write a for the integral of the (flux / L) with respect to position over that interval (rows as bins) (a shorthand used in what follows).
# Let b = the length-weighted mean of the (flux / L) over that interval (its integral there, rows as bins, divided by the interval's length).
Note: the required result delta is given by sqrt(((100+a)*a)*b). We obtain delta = 30.4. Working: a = 9.2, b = 0.92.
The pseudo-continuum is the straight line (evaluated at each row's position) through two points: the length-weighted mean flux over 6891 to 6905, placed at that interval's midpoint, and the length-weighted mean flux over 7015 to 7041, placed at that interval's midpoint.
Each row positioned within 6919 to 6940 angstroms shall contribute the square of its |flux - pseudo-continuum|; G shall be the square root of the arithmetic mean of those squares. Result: 2.0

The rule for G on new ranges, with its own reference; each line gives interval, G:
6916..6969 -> 1.7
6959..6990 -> 1.0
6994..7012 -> 1.2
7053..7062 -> 1.8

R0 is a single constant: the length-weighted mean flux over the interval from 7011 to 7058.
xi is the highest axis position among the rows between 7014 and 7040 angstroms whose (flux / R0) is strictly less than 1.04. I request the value 7037.31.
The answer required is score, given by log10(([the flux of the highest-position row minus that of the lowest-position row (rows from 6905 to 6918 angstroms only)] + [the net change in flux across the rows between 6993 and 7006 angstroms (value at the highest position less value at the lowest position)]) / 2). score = 0.2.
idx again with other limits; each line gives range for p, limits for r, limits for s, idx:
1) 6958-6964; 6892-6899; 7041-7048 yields 10.1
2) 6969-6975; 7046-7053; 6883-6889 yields 7.9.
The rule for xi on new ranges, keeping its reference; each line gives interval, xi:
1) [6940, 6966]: 6963.16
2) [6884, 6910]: 6908.86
